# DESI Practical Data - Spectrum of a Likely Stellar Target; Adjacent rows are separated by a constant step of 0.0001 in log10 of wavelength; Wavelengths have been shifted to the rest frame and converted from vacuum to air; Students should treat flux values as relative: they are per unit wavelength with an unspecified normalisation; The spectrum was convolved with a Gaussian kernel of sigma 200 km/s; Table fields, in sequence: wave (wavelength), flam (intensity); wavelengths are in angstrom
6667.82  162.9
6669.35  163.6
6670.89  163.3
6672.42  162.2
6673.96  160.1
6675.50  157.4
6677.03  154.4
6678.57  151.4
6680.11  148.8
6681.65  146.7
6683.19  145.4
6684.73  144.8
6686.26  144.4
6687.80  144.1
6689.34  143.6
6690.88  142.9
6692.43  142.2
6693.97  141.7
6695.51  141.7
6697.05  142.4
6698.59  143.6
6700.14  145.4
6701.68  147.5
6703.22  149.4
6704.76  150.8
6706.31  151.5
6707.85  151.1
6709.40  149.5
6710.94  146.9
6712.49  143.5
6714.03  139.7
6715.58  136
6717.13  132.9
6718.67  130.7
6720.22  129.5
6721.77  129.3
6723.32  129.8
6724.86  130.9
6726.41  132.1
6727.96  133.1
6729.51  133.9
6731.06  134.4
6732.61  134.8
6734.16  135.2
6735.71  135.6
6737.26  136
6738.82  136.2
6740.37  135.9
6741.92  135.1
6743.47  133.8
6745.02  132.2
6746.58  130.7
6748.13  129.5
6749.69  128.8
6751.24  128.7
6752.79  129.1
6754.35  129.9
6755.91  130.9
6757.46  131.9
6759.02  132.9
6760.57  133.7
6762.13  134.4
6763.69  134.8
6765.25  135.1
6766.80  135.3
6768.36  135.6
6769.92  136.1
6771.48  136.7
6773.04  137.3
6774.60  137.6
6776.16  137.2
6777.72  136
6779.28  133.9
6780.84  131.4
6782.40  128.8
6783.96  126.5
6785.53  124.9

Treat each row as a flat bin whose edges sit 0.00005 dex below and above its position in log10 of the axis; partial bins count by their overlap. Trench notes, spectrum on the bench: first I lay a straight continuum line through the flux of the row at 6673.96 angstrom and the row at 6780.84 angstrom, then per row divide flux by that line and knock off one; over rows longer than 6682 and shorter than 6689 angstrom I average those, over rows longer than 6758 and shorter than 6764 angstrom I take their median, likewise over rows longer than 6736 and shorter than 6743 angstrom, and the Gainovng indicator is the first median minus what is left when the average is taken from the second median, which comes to -0.051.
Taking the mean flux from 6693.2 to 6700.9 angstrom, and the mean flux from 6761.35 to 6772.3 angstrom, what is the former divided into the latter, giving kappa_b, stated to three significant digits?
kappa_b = 0.947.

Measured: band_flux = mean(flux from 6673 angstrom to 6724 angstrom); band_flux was 144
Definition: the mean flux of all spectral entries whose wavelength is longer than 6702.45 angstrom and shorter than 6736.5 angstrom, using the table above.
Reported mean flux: 138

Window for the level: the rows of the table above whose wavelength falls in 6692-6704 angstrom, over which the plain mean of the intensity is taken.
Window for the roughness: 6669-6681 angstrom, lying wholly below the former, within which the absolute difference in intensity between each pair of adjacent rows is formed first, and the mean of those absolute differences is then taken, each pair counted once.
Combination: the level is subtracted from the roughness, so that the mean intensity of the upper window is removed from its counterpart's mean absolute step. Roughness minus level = -142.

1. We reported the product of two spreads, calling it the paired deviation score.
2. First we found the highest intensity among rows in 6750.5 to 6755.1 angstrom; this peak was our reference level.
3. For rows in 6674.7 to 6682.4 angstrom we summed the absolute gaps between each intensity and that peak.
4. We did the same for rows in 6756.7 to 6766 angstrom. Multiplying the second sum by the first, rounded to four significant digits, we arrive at 2555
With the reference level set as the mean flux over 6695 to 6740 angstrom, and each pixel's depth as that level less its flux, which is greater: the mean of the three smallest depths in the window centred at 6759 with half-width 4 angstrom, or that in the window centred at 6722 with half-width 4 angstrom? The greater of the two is 9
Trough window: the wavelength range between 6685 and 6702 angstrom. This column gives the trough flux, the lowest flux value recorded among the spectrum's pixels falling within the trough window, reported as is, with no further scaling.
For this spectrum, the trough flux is 141.7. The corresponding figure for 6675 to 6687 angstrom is 144.4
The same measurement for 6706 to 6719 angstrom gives 130.7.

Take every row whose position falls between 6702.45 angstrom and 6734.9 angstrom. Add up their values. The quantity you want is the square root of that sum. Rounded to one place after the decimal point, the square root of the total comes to 53.9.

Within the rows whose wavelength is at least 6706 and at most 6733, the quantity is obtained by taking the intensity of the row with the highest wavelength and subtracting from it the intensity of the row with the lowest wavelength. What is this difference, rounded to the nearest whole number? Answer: -17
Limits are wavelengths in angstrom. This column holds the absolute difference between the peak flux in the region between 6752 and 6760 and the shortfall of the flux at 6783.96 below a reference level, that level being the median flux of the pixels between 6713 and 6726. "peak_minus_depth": 129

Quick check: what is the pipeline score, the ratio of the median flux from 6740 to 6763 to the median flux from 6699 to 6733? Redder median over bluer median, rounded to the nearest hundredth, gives 0.97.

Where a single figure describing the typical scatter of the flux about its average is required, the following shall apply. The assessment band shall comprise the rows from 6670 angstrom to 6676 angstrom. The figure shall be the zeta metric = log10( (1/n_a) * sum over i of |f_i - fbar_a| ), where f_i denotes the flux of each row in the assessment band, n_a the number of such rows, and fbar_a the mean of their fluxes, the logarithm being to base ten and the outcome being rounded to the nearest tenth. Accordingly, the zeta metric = 0.3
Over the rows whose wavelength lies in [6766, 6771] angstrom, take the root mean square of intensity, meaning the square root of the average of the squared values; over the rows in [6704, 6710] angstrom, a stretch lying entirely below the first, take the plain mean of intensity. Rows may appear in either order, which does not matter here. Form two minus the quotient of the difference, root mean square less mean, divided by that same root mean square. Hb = 2.11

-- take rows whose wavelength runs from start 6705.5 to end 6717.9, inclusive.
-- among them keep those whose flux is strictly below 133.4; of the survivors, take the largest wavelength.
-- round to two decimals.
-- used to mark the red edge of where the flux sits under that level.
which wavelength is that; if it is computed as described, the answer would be 6717.13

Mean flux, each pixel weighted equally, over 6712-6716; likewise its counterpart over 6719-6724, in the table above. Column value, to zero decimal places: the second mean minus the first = -10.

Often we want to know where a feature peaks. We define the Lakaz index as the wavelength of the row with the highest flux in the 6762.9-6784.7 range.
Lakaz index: 6774.60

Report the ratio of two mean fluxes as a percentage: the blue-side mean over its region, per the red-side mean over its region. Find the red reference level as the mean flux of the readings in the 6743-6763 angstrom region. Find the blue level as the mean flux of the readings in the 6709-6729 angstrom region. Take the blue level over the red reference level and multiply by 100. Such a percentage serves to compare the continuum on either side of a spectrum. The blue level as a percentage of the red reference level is 103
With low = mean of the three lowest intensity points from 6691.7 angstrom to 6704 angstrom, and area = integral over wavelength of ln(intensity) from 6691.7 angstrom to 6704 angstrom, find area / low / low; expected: 0.0030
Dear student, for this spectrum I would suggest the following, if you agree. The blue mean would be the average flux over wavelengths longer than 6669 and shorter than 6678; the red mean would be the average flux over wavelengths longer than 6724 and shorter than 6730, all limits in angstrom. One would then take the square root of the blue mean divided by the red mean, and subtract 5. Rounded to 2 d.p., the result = -3.90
